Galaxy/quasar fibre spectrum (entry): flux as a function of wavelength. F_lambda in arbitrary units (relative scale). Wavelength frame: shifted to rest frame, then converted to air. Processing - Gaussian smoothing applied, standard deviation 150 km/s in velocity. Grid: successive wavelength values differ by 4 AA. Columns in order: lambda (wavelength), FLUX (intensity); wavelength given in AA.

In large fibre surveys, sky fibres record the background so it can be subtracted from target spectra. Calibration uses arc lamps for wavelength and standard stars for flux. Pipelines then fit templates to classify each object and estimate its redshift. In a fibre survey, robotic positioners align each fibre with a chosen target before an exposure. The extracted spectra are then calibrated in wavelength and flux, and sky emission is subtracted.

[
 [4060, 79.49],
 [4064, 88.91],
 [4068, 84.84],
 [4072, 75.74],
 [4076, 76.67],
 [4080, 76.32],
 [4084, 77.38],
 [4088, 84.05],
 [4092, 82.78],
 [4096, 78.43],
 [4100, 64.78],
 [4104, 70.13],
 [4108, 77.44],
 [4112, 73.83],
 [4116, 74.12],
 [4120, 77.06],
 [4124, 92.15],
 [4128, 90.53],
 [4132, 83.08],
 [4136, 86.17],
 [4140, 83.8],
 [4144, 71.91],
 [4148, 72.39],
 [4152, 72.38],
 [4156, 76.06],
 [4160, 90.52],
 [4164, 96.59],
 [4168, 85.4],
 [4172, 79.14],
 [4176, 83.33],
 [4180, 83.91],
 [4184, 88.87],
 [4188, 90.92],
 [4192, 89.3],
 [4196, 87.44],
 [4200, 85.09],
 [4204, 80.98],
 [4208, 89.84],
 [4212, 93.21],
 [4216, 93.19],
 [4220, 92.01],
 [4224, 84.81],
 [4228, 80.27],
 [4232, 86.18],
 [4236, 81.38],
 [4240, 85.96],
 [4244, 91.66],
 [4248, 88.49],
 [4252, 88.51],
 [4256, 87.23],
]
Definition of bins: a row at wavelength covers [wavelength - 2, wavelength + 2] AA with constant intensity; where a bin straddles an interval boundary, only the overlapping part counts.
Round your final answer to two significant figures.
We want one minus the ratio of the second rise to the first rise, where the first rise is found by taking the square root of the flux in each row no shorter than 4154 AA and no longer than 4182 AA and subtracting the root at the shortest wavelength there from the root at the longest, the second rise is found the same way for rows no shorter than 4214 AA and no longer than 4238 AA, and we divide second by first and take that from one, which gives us 2.4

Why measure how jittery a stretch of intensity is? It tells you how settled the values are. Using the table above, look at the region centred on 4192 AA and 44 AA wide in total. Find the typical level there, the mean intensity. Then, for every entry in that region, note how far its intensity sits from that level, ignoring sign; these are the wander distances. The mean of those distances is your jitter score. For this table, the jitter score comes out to 3.7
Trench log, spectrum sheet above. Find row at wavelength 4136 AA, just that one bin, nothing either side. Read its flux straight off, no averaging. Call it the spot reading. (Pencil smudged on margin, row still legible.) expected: 86.17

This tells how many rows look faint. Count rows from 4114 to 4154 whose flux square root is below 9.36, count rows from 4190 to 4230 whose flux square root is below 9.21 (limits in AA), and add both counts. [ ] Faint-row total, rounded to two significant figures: 11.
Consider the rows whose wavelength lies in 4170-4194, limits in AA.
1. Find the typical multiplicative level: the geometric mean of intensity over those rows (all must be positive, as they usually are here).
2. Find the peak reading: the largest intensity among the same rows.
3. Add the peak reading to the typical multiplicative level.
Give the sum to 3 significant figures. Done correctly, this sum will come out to 177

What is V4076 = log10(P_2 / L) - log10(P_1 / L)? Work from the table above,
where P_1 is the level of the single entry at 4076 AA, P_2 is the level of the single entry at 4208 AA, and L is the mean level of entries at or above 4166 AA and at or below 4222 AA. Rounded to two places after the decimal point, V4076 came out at 0.07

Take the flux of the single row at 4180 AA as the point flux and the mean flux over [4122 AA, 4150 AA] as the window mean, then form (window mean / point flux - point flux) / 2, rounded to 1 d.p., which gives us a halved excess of -41.5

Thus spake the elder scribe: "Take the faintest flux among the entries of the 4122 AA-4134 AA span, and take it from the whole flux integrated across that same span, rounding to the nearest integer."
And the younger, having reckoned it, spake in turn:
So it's 980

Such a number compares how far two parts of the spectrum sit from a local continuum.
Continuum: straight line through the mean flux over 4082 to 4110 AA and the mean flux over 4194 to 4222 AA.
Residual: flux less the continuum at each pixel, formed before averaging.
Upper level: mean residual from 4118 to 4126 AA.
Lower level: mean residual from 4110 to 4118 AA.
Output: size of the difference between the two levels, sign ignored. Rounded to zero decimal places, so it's 10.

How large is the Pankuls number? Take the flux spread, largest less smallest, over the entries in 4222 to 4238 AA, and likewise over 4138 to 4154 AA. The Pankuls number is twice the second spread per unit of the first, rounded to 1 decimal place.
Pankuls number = 4.0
